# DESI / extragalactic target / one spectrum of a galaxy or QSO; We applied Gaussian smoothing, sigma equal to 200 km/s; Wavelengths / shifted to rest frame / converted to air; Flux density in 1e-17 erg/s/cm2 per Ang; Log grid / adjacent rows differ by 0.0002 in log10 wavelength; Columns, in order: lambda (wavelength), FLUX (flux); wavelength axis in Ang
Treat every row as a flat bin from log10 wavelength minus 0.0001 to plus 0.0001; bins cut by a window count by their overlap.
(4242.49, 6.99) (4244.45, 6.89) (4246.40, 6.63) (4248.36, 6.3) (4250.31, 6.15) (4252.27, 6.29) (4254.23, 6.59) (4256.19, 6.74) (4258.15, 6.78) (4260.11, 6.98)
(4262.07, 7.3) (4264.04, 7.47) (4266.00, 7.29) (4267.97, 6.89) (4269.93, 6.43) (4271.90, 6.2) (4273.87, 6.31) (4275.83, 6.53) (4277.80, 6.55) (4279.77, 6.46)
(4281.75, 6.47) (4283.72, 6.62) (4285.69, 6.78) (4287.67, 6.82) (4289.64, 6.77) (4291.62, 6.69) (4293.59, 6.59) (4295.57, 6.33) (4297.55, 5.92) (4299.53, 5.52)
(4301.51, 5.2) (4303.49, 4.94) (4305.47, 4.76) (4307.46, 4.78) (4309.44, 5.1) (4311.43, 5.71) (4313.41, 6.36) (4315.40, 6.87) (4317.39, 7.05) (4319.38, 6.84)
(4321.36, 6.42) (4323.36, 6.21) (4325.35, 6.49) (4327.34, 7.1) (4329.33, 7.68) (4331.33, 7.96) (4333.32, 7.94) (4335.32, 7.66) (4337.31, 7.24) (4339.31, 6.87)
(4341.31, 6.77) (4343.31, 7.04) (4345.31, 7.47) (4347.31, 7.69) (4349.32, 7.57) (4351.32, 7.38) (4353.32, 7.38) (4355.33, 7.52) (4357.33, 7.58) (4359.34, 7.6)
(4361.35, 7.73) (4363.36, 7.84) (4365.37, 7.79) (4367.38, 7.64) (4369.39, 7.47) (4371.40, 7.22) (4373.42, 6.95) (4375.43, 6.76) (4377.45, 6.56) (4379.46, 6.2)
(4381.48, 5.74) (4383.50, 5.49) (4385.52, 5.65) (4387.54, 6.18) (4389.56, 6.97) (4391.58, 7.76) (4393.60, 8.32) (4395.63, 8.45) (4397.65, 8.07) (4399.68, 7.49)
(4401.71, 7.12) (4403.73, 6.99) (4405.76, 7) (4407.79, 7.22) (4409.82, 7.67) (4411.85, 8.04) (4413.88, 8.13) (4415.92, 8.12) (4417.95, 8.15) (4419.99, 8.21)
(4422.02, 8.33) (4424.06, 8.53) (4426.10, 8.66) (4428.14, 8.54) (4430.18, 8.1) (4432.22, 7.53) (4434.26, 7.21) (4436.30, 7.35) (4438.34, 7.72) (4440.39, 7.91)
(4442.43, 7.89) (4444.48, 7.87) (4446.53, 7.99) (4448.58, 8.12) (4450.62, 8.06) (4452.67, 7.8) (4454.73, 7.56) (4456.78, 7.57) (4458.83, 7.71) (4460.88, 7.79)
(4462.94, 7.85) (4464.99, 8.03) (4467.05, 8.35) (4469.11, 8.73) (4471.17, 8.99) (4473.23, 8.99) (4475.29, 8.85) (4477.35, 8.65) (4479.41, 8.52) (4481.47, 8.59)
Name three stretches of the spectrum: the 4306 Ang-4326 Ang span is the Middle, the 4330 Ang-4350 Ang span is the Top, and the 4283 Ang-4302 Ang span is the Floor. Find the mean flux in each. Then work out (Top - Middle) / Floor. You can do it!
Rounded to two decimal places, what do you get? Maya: 0.20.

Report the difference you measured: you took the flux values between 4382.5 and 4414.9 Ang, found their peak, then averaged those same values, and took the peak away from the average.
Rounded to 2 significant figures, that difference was -1.2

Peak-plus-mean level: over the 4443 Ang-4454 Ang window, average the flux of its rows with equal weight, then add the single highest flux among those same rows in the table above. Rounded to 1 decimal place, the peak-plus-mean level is 16.1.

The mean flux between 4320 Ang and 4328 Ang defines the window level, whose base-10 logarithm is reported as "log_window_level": 0.82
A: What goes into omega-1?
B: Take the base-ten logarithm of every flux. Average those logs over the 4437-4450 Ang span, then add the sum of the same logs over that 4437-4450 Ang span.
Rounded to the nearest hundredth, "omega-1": 6.29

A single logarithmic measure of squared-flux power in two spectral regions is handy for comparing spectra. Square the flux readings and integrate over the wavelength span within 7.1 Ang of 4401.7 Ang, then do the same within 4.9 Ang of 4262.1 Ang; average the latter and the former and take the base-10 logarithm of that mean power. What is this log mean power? 2.81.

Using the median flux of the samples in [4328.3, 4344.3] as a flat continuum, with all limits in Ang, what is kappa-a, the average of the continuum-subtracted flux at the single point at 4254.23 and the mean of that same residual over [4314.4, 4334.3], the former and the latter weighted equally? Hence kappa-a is -0.63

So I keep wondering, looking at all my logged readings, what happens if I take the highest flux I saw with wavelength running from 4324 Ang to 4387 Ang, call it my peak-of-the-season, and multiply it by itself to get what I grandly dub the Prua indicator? 63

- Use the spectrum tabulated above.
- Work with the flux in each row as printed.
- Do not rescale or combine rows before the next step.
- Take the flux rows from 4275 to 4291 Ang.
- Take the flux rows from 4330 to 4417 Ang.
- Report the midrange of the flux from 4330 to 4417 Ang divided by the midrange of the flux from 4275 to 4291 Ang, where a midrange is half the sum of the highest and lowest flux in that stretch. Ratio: 1.05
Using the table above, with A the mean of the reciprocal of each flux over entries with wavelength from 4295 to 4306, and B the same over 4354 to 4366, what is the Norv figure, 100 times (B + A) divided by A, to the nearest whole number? 170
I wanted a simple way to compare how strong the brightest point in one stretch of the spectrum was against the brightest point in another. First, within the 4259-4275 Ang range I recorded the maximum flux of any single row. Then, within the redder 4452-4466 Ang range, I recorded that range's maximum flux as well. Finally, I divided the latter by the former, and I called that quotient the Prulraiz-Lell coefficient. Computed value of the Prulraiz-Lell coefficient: 1.07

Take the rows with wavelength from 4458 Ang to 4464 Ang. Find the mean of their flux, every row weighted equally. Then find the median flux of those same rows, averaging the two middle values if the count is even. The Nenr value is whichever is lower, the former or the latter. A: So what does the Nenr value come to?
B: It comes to 7.8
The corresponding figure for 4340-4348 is 7.2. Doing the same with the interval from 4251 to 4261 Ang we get 6.7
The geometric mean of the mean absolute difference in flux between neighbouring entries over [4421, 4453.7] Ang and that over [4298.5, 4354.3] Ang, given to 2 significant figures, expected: 0.25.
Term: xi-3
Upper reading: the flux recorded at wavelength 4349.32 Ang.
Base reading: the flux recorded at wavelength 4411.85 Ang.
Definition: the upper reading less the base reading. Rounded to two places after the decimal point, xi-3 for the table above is -0.47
